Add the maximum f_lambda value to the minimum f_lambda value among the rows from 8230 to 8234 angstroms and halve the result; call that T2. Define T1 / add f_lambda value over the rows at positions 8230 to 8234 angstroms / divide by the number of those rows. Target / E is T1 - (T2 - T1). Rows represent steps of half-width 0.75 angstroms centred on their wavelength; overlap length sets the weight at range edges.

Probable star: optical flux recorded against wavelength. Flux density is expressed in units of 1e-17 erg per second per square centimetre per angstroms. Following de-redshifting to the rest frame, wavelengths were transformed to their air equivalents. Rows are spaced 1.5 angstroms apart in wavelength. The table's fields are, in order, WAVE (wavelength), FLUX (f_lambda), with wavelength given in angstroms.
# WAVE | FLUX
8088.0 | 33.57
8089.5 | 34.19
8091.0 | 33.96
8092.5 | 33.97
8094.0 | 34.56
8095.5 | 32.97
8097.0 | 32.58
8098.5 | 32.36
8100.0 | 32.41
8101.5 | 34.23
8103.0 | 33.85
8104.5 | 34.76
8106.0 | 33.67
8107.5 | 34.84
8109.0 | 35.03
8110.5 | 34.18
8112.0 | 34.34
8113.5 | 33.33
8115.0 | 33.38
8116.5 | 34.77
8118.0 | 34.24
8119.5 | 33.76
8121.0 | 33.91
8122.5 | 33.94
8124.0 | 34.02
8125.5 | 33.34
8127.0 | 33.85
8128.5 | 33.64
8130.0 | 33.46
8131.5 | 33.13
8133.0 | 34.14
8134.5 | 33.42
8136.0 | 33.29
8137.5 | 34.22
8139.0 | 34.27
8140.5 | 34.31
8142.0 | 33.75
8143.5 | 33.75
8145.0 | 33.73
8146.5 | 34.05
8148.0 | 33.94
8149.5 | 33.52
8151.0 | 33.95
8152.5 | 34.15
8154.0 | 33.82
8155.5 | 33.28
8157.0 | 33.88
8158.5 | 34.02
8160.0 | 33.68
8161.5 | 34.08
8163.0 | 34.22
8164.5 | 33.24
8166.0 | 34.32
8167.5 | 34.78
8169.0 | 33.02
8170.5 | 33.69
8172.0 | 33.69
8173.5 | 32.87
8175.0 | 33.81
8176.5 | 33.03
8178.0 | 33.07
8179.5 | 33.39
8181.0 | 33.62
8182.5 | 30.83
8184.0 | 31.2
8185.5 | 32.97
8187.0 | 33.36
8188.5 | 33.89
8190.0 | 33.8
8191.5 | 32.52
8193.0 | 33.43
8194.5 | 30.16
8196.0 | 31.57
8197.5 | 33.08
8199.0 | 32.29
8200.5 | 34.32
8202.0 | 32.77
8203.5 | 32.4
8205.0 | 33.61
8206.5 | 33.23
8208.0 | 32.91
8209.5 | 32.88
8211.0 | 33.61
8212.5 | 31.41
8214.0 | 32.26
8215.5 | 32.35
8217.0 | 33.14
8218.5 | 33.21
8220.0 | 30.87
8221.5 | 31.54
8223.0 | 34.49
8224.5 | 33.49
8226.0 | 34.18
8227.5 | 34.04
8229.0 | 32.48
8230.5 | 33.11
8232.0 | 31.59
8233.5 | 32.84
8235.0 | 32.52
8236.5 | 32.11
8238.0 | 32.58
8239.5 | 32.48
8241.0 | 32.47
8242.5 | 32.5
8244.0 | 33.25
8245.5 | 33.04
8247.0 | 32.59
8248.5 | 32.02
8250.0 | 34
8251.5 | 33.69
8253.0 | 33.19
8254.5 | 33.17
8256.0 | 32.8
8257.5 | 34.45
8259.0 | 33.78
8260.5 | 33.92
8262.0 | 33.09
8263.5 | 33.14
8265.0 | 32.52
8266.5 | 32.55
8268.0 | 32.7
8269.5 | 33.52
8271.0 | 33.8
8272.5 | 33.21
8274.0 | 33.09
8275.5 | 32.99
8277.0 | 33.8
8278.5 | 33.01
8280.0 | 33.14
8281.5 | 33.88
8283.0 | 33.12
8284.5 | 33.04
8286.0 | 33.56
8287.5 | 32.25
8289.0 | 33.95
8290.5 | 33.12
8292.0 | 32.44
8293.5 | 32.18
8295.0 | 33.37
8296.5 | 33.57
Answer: 32.7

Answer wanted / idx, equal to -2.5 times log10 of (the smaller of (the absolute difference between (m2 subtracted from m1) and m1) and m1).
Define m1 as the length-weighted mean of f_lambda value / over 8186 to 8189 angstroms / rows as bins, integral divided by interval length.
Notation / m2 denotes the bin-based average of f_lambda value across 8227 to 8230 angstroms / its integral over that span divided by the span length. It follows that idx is -3.80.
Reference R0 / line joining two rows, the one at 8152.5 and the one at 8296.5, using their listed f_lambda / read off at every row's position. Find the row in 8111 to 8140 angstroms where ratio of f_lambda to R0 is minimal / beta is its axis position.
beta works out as 8131.5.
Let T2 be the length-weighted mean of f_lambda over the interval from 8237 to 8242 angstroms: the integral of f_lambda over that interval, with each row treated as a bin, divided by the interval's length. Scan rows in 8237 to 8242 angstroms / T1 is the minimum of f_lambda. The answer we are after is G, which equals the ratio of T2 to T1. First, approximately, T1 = 32.47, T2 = 32.5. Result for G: 1.00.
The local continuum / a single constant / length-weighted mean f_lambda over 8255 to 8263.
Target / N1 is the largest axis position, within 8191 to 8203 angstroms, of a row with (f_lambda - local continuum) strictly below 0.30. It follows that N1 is 8202.0 angstroms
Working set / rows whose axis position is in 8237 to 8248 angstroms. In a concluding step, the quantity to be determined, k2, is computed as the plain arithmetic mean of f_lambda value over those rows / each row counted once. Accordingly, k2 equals 32.7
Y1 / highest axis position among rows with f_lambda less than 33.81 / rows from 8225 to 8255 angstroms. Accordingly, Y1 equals 8254.5 angstroms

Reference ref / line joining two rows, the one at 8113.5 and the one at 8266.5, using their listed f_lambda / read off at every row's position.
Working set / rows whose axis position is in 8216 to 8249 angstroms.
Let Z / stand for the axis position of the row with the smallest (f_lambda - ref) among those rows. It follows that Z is 8220.0 angstroms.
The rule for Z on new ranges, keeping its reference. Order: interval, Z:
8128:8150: 8131.5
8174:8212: 8194.5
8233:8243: 8236.5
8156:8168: 8164.5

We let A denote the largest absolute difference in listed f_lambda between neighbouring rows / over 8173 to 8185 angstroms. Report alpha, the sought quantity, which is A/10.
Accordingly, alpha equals 0.28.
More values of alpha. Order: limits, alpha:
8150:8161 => 0.06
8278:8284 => 0.08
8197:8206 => 0.20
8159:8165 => 0.10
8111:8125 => 0.14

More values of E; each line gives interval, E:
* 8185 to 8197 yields 33.4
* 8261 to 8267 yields 32.8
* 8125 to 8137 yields 33.4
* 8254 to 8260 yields 33.5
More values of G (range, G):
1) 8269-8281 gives 1.01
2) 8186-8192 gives 1.03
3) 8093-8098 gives 1.02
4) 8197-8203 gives 1.02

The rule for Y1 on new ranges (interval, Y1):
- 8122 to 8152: 8149.5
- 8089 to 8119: 8115.0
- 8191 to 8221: 8220.0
